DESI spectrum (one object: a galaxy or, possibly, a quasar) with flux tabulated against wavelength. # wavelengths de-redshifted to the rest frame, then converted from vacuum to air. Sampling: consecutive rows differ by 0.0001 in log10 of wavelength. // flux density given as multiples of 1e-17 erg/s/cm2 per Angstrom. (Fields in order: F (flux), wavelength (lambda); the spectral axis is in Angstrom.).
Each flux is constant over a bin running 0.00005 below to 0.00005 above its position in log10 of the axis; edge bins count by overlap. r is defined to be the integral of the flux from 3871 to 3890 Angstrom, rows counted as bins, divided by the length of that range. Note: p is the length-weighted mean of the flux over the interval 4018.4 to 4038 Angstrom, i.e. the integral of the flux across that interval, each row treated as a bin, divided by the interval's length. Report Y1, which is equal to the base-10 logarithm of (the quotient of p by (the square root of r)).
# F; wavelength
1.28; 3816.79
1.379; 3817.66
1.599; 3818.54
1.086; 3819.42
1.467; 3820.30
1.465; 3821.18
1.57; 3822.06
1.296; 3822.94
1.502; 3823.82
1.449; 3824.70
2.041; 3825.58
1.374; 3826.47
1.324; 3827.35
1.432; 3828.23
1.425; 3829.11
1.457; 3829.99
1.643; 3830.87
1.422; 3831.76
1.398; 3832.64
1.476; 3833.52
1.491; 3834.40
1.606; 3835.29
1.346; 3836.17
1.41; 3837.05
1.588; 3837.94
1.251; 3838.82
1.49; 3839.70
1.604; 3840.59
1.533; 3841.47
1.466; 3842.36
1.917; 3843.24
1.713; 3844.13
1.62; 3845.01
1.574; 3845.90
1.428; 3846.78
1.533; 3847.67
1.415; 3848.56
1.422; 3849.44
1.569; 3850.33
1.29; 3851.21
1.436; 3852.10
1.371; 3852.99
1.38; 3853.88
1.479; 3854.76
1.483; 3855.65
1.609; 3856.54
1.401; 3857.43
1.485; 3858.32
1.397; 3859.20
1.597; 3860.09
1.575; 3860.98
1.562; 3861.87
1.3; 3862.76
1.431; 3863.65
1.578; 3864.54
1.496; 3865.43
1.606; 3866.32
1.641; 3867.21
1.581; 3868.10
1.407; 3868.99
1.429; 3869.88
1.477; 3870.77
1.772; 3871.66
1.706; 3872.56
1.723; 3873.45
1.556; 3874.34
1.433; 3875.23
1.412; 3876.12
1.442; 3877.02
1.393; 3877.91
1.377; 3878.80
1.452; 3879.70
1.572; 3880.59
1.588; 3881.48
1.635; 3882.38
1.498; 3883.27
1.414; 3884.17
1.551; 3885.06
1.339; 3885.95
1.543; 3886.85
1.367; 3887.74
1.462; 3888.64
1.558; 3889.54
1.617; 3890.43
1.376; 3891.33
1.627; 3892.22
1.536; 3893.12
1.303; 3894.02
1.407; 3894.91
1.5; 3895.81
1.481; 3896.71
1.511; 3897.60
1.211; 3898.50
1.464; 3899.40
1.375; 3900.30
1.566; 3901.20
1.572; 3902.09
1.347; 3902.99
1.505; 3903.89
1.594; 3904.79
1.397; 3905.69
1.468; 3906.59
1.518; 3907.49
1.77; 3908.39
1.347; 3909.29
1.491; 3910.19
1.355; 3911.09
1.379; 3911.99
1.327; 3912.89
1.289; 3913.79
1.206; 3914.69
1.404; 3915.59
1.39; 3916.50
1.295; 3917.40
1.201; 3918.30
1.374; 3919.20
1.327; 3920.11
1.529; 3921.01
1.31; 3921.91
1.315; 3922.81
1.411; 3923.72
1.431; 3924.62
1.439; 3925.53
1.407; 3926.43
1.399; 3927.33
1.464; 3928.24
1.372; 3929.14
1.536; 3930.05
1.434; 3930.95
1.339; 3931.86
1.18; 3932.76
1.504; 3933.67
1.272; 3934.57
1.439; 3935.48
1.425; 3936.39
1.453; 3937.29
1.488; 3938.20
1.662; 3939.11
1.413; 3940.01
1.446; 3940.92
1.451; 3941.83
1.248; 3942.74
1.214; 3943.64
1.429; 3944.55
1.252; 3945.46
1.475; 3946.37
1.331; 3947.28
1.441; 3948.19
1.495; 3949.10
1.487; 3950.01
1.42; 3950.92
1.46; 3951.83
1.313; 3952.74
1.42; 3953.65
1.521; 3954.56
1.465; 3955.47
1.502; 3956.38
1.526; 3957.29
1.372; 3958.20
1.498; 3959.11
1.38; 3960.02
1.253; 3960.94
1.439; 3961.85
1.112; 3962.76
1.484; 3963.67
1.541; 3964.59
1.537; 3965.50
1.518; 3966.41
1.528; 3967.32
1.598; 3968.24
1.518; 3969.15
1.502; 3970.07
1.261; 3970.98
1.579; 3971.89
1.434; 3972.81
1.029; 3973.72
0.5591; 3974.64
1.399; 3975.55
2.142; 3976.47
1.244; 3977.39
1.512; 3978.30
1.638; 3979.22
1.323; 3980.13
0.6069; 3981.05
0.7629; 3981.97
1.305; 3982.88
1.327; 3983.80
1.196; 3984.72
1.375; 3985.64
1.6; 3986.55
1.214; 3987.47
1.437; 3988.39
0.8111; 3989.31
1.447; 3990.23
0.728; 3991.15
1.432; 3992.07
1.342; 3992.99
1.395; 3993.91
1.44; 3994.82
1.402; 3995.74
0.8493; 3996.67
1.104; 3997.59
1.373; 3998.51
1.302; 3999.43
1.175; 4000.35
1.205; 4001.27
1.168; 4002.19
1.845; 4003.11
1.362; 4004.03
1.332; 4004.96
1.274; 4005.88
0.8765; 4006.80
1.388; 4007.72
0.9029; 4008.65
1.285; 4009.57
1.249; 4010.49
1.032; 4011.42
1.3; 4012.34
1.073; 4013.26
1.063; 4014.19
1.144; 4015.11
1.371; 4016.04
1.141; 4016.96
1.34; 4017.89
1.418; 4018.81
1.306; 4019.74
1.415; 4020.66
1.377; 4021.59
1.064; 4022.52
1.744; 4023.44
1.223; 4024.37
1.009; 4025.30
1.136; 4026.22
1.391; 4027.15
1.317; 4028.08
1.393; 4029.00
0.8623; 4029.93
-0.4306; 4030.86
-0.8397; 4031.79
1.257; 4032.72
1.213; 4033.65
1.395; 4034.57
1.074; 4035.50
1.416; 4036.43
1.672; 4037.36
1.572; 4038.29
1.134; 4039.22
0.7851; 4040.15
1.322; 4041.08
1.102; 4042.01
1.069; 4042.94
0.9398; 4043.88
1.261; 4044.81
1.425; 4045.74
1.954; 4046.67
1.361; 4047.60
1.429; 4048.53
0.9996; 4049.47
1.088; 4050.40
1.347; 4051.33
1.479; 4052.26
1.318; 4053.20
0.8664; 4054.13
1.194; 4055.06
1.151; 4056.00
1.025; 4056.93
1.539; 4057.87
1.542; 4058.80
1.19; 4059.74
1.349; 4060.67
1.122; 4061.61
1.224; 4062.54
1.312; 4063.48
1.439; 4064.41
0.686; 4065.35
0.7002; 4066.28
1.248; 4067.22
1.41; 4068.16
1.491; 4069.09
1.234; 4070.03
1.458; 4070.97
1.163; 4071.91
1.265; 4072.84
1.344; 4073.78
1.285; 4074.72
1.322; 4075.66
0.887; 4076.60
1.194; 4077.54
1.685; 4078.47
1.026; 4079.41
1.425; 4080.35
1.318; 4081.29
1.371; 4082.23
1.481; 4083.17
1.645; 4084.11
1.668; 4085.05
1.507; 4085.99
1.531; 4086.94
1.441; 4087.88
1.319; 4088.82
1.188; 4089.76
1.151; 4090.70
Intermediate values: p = 1.12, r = 1.51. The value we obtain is -0.042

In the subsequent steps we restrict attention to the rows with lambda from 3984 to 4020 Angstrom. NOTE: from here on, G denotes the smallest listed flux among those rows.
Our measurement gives 0.728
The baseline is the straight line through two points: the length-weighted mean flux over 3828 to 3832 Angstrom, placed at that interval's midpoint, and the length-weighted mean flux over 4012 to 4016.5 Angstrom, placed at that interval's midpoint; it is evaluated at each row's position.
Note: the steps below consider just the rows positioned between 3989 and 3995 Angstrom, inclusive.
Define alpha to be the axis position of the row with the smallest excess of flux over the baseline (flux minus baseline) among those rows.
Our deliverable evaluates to 3991.15 Angstrom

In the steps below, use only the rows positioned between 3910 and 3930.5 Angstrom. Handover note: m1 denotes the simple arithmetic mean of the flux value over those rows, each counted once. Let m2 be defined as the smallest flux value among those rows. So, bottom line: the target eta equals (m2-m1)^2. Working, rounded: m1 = 1.38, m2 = 1.201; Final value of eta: 0.031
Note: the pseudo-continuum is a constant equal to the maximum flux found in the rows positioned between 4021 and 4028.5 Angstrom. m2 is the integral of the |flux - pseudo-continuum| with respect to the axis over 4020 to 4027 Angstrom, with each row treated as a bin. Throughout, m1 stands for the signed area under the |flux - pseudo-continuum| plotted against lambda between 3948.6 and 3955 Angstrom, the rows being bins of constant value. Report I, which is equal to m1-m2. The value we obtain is -1.3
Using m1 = 1.9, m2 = 3.2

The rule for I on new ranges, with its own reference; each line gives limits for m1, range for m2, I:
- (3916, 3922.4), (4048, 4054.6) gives -0.9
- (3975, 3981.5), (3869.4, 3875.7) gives 1.9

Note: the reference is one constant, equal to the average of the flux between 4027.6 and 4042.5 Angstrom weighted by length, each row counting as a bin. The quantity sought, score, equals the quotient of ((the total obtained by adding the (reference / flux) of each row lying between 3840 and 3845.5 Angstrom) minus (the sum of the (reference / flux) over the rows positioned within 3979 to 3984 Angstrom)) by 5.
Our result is -0.4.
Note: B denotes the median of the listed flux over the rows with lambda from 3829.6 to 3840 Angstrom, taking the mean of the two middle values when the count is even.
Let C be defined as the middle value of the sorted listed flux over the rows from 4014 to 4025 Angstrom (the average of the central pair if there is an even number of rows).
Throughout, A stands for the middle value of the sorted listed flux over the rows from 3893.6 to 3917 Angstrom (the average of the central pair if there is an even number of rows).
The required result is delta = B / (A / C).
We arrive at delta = 1.38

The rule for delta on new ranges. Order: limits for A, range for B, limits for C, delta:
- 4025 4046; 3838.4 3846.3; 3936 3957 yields 1.88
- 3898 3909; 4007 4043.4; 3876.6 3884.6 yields 1.22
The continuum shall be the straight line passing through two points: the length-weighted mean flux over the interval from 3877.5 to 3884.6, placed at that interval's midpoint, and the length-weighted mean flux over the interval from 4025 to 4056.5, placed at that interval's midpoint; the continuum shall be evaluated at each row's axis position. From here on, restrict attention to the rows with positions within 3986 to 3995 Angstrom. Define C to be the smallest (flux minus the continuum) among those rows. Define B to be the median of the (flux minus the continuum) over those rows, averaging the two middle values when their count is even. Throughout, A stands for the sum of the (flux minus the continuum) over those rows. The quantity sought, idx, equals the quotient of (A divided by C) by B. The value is -4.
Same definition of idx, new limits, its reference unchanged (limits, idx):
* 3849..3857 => -30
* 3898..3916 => -14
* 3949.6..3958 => -421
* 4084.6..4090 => 35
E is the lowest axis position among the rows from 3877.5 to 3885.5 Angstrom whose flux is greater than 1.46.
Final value 3880.59 Angstrom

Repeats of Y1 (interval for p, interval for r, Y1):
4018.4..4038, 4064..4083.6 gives -0.001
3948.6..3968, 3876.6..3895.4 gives 0.074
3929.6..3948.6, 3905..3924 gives 0.075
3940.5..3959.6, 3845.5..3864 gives 0.069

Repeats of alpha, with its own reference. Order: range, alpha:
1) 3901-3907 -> 3902.99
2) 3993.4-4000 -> 3996.67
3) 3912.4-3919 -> 3914.69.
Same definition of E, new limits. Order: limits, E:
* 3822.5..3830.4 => 3823.82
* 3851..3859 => 3854.76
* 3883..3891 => 3883.27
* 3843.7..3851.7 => 3844.13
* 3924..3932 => 3928.24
